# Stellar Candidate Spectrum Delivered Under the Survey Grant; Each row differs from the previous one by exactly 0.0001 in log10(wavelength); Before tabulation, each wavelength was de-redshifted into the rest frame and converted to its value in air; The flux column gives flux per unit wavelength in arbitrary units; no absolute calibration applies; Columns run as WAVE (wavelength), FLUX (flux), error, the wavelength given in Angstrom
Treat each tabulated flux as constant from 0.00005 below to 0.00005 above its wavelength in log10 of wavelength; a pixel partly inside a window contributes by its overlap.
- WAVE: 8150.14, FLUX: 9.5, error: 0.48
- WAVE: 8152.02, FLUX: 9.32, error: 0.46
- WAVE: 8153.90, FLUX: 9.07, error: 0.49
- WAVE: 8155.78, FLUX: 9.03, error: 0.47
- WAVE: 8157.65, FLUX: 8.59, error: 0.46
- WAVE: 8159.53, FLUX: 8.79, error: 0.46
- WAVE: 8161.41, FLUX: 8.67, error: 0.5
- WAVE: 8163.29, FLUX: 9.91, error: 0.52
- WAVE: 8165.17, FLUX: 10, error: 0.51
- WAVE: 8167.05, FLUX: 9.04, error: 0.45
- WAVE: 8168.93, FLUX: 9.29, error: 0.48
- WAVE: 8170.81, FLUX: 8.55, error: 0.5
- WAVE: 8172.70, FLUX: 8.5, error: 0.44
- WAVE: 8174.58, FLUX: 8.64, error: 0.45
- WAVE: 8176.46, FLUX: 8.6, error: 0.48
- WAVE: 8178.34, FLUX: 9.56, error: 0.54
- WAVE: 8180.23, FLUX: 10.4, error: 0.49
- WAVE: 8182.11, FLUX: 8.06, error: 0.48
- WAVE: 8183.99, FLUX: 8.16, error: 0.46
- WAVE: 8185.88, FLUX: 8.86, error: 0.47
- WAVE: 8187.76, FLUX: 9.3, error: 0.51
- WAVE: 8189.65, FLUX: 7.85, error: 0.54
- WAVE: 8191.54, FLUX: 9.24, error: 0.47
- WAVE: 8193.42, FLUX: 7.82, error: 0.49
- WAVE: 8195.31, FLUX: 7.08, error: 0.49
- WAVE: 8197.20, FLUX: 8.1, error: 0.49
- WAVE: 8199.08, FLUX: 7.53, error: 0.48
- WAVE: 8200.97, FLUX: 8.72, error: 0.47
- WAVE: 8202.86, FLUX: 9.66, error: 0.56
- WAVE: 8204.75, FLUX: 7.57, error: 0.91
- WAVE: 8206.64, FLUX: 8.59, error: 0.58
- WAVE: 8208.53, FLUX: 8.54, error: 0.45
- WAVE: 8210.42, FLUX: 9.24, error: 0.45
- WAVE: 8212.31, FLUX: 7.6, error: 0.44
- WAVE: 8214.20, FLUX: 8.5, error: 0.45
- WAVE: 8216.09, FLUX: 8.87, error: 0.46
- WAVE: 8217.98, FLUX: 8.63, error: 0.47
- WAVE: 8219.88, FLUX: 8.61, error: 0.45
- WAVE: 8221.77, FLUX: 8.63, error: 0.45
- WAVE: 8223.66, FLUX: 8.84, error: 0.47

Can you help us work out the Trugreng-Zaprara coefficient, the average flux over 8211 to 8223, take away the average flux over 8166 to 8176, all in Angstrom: -0.3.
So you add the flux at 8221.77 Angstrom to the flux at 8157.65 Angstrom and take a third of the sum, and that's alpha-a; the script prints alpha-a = 5.7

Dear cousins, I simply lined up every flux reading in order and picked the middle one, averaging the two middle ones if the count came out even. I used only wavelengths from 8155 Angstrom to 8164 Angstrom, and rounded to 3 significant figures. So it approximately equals 8.79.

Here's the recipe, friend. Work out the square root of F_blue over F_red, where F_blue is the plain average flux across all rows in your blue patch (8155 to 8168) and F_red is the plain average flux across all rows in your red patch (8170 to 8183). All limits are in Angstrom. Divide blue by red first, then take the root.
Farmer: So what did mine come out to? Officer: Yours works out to 1.01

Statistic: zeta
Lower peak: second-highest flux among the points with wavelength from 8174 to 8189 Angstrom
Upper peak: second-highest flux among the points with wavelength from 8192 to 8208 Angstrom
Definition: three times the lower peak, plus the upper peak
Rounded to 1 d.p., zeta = 37.4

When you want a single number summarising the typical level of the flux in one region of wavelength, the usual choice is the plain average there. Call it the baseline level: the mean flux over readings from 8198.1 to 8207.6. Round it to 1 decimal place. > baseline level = 8.4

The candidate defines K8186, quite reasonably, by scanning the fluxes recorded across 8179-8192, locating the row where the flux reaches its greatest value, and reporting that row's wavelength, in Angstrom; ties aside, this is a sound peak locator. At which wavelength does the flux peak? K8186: 8180.23 Angstrom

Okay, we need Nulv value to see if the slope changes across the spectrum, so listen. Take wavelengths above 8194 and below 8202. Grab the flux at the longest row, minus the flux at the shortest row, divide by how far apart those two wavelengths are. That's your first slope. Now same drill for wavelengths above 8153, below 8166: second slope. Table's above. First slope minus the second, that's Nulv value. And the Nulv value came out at 0.21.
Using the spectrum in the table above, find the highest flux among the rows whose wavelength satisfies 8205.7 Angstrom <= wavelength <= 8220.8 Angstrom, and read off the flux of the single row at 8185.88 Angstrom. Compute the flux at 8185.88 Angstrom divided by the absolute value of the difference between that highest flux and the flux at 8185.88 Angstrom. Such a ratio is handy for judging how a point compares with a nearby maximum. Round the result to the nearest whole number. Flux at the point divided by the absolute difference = 23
